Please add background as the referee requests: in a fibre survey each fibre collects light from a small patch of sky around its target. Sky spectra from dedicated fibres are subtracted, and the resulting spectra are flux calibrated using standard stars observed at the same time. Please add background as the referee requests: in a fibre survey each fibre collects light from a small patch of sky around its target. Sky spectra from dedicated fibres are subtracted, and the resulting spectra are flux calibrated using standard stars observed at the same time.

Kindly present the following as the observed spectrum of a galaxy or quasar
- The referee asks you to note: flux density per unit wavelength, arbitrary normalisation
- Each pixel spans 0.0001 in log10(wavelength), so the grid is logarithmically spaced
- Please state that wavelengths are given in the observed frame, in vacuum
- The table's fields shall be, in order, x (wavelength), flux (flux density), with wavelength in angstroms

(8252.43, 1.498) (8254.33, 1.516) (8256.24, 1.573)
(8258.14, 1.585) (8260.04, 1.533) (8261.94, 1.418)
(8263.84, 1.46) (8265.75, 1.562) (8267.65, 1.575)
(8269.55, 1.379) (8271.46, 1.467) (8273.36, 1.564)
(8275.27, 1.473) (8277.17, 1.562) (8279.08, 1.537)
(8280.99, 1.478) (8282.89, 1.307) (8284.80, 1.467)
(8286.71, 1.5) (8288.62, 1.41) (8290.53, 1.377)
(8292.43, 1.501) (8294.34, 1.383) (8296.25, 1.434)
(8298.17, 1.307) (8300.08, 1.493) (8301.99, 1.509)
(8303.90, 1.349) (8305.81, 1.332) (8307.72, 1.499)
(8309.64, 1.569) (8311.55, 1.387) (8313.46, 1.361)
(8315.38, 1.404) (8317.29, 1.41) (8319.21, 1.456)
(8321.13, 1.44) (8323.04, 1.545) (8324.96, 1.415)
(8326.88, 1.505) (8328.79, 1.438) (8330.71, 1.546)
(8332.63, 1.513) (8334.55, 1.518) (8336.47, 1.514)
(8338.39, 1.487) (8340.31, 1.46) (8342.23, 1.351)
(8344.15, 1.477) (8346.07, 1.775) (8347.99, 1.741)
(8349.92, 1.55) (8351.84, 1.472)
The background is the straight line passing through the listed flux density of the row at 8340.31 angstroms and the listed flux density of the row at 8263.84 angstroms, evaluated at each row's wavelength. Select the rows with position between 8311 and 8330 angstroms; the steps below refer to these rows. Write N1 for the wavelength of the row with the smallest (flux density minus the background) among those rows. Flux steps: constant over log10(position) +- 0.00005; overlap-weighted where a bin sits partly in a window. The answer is 8313.46 angstroms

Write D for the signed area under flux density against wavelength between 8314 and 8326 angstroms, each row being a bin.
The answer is 17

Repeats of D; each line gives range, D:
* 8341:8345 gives 6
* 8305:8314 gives 13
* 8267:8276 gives 13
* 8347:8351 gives 7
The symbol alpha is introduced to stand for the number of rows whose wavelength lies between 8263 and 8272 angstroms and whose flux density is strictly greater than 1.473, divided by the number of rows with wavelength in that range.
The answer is 0.4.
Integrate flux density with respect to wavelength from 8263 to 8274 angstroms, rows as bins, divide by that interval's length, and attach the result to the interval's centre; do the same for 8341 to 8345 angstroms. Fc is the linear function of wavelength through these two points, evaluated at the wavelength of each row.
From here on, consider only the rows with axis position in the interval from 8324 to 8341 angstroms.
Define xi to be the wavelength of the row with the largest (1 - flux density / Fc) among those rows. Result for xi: 8324.96 angstroms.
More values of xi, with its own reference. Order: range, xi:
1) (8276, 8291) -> 8282.89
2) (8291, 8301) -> 8298.17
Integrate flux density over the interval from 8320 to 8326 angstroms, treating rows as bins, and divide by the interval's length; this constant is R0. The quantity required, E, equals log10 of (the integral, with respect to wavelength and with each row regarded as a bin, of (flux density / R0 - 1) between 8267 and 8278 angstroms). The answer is -0.58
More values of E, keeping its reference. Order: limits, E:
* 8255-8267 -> -0.33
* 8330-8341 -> -0.52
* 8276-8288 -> -1.21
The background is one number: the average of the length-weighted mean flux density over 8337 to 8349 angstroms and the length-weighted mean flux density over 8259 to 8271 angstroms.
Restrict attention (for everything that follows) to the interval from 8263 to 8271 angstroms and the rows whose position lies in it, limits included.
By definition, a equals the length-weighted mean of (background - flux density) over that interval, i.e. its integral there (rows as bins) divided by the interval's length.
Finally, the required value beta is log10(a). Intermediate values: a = 0.025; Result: -1.61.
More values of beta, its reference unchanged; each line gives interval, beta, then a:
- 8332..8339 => -2.06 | 0.009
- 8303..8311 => -1.09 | 0.082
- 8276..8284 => -1.33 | 0.046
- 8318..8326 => -1.26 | 0.055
